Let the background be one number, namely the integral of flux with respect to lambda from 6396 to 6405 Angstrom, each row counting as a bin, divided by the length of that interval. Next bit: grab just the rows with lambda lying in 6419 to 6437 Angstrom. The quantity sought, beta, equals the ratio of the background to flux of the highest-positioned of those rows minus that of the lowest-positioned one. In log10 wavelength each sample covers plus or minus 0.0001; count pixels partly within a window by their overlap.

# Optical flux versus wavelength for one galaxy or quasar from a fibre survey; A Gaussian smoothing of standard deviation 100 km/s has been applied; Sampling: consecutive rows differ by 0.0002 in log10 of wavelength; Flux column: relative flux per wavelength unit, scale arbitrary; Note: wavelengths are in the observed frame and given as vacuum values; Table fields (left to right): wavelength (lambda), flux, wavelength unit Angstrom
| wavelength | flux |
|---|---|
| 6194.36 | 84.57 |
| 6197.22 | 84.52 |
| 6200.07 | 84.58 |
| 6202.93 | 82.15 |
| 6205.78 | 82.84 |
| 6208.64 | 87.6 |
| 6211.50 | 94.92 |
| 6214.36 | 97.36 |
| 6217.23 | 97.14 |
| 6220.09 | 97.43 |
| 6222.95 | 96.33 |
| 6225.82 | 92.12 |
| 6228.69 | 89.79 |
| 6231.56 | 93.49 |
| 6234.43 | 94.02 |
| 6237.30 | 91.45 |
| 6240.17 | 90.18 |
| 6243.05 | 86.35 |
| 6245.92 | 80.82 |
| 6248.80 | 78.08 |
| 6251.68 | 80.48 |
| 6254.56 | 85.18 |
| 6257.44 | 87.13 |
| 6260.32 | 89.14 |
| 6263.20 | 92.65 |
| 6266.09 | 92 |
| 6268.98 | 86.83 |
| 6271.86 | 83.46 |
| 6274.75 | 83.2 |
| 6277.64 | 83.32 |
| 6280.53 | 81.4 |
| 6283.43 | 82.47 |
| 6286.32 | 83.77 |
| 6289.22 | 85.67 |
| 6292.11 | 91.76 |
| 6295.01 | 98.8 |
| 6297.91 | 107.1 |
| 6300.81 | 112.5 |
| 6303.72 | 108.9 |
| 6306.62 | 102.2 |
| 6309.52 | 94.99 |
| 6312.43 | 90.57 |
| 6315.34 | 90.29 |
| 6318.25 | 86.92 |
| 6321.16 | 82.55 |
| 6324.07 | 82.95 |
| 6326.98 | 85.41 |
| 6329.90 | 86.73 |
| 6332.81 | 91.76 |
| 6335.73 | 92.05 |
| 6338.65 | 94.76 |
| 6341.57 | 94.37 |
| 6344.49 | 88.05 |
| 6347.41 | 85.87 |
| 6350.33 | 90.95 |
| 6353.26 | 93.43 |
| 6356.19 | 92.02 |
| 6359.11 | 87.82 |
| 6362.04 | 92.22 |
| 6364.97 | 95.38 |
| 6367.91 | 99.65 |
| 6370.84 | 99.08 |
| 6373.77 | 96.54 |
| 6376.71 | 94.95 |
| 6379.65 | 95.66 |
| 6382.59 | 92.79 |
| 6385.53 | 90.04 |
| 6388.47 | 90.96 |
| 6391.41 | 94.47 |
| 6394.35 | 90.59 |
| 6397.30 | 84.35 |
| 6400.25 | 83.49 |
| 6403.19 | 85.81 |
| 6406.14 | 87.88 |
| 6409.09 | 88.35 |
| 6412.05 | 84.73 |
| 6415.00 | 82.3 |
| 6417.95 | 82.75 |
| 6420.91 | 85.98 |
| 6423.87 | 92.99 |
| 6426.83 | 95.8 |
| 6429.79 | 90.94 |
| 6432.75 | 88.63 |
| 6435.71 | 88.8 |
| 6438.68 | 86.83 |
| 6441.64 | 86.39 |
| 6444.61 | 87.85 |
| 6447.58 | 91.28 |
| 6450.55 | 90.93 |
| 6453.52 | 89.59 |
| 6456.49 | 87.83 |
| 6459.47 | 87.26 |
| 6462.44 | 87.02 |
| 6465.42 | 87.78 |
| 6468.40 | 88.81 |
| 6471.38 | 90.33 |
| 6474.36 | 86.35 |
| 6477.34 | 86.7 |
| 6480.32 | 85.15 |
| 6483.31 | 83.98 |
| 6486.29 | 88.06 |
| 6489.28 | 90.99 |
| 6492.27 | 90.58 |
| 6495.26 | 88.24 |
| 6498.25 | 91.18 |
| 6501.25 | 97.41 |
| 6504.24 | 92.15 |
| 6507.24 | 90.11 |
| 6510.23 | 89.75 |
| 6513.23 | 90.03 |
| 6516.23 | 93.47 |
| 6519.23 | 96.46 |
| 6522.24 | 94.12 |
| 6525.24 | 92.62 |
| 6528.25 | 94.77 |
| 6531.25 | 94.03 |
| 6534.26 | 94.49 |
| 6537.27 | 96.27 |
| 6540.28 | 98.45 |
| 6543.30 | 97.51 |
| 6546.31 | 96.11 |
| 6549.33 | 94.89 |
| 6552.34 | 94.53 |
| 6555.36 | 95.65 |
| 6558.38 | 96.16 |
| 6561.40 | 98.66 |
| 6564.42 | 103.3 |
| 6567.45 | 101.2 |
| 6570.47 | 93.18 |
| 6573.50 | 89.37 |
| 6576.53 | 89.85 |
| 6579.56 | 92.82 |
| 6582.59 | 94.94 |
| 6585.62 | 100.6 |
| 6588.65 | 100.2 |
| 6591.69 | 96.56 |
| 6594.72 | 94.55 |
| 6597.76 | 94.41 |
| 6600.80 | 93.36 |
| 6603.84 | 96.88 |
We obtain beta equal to -0.031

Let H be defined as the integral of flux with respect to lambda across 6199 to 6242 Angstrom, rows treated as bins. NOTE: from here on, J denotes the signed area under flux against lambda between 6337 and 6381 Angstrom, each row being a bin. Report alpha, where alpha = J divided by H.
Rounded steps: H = 3932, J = 4108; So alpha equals 1.04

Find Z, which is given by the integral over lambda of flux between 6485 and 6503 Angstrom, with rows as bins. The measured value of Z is 1640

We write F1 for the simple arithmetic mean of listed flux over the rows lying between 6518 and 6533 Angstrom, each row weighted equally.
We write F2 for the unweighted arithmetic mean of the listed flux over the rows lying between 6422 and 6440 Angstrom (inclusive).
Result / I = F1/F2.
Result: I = 1.04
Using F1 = 94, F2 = 91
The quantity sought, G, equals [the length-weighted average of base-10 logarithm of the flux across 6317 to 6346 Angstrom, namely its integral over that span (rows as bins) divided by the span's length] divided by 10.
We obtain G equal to 0.1947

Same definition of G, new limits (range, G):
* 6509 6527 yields 0.1967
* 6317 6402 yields 0.1958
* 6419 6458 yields 0.1951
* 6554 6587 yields 0.1982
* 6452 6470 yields 0.1945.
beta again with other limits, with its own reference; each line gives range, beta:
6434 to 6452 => -0.022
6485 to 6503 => -0.092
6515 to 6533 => -0.005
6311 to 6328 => 0.057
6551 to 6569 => -0.059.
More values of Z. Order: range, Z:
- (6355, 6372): 1604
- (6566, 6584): 1683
